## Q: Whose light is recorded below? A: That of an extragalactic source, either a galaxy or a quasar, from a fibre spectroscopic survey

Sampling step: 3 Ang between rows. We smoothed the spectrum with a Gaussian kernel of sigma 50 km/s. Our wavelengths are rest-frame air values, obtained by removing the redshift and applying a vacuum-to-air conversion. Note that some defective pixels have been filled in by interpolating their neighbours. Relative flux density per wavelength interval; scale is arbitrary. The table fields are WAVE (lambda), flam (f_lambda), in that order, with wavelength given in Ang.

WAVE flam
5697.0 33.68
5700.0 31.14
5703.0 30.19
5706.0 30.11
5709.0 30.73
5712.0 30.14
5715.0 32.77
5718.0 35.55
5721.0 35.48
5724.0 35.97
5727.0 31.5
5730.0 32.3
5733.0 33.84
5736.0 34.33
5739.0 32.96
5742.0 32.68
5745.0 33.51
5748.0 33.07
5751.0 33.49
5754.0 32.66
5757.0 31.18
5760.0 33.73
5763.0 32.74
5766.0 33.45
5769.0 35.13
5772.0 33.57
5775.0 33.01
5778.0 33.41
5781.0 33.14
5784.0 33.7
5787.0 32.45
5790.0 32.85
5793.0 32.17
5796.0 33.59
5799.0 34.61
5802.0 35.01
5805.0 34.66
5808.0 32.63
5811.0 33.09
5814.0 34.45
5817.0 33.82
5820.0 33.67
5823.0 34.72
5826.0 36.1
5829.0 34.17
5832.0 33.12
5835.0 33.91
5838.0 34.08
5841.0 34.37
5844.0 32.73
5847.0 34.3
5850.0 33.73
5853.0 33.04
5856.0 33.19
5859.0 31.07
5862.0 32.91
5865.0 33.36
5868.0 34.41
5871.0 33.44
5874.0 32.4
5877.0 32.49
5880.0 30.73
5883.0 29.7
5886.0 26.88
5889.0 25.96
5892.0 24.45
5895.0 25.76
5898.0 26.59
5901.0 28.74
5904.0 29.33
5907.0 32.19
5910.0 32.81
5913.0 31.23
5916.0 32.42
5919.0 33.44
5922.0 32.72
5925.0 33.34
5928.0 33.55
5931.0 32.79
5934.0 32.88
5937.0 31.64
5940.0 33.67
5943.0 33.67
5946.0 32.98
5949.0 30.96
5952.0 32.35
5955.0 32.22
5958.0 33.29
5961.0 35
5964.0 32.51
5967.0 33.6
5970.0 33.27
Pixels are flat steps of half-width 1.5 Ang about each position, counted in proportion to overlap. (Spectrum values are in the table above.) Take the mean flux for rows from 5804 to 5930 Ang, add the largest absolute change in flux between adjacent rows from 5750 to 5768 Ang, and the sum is 34.7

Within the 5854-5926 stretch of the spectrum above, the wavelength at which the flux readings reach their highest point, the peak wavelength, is 5868.0 Ang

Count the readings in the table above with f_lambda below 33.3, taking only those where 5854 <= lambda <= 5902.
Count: 13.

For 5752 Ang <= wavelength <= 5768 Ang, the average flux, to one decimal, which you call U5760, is 32.8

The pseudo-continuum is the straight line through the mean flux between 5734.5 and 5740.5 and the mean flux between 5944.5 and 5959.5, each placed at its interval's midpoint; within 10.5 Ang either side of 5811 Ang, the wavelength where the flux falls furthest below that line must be 5808.0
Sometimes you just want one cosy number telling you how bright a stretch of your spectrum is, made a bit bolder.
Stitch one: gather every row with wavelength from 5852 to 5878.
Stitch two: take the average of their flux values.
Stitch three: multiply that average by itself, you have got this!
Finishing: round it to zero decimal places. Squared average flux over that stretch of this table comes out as 1084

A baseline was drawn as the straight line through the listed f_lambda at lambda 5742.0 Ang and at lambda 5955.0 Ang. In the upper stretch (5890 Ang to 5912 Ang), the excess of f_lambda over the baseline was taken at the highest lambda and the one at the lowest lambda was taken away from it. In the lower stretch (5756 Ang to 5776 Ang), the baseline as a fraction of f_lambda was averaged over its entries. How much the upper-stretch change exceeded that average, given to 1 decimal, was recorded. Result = 7.4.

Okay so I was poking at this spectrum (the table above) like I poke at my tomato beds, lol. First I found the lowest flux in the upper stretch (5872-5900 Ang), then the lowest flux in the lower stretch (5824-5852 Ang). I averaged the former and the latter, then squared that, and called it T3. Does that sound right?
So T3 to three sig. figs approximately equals 817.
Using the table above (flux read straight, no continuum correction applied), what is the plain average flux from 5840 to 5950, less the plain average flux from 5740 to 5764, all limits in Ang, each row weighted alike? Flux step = -1.3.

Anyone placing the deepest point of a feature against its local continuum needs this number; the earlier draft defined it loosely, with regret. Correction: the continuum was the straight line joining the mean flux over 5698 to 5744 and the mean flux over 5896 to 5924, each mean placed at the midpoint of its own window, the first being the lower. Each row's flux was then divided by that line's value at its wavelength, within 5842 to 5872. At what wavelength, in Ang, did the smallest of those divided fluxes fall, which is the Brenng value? 5859.0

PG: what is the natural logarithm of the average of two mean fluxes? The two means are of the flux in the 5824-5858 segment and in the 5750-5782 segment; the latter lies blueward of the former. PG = 3.513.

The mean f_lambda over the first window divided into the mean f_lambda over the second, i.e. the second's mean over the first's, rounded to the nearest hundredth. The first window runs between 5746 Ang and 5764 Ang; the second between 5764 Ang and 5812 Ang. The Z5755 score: 1.02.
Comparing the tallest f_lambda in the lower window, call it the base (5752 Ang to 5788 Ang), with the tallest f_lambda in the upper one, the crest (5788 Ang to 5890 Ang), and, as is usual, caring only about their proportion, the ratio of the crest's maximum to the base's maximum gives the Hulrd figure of 1.03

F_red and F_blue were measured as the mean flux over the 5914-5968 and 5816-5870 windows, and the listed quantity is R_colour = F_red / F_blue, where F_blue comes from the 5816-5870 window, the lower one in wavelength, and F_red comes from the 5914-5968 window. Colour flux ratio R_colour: 0.977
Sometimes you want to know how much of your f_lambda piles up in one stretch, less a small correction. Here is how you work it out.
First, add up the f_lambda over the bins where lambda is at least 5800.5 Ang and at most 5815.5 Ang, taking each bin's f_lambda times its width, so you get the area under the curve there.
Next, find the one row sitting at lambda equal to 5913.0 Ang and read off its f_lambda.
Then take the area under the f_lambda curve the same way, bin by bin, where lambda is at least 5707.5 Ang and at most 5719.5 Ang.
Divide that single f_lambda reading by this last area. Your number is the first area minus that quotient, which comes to 509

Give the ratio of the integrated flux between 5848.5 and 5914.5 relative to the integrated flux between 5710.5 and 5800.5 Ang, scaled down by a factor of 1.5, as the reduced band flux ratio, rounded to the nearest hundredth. 0.45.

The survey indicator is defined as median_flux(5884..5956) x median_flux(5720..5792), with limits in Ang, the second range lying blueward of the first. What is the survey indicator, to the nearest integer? 1074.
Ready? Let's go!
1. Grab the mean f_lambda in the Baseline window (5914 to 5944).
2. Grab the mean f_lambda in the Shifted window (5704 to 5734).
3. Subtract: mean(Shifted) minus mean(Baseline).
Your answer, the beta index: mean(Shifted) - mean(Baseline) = -0.2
